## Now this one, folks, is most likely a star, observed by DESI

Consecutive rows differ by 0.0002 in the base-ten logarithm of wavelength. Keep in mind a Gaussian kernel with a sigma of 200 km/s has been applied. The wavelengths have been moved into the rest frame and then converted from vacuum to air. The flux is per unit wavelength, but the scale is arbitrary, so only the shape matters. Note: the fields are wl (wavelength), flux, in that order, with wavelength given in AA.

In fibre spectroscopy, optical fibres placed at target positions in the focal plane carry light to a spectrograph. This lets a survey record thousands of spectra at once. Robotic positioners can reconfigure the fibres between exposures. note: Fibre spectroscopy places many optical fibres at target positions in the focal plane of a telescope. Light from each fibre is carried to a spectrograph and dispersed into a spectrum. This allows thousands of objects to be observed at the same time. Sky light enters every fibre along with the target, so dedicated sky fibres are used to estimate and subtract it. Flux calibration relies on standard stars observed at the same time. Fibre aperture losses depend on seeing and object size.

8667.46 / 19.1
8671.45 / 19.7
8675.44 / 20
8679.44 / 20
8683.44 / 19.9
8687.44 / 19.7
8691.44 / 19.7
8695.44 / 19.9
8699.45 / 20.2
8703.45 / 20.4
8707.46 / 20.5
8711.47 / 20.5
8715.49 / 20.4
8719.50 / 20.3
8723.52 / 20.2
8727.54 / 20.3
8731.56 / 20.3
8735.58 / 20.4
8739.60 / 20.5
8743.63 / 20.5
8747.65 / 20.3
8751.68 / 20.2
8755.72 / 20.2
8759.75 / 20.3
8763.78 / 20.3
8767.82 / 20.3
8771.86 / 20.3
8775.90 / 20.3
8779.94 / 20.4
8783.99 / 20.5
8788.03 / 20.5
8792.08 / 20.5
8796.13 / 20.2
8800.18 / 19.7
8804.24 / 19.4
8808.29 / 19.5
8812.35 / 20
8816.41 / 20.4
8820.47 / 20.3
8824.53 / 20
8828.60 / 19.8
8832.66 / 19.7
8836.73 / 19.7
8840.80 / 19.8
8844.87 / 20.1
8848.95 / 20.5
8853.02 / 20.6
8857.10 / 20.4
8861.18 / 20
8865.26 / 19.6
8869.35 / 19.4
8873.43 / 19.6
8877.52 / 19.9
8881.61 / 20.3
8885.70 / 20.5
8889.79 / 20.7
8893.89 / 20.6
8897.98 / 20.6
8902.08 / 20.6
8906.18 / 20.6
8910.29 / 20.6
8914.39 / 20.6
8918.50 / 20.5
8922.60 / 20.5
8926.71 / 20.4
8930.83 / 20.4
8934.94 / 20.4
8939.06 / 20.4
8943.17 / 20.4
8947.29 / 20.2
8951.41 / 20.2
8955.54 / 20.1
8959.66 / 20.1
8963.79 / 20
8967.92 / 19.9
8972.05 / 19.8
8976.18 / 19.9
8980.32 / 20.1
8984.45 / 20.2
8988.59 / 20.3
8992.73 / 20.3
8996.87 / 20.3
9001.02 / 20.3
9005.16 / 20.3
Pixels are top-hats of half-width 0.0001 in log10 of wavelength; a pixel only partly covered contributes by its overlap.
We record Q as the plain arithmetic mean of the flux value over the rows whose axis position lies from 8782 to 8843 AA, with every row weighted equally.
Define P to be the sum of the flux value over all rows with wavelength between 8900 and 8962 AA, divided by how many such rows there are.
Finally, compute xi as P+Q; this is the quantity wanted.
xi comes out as 40.4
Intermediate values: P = 20.40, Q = 20.0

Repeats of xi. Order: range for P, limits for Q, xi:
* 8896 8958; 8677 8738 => 40.6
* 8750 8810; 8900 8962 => 40.6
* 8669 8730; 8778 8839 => 40.2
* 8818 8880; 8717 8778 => 40.3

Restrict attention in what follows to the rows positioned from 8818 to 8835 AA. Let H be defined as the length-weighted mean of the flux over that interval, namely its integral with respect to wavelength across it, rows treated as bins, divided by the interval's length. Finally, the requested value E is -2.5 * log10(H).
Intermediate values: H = 19.96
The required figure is -3.25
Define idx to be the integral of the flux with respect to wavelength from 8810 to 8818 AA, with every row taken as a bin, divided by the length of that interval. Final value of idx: 20.2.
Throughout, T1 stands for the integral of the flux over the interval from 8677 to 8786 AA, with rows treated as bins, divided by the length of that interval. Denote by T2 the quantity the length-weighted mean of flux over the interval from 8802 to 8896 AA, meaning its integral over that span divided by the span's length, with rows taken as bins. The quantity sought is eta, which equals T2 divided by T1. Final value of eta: 0.99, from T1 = 20.3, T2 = 20.04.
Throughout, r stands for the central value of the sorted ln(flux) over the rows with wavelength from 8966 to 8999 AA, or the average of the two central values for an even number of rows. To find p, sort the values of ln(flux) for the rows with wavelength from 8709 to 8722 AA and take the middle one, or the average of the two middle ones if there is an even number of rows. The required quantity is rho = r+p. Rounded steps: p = 3.02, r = 3.00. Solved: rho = 6.019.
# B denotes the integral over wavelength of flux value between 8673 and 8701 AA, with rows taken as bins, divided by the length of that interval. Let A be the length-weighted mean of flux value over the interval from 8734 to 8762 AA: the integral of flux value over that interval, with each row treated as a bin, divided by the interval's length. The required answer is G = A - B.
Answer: 0.44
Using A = 20.3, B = 19.9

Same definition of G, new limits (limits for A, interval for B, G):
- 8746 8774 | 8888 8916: -0.34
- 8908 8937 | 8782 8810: 0.43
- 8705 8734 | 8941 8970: 0.22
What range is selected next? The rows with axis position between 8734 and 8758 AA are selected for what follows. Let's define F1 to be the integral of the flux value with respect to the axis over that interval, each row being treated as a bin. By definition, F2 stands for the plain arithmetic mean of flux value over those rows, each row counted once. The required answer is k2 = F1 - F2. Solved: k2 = 468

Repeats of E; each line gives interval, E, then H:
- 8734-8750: -3.28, 20.43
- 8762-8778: -3.27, 20.30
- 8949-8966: -3.26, 20.10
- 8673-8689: -3.25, 19.90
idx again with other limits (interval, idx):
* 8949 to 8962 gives 20.1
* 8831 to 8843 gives 19.7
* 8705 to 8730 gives 20.4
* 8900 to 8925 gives 20.6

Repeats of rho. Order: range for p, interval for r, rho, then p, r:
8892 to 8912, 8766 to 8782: 6.036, 3.03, 3.01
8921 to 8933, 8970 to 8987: 6.011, 3.02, 3.00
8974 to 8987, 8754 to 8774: 6.011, 3.00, 3.01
